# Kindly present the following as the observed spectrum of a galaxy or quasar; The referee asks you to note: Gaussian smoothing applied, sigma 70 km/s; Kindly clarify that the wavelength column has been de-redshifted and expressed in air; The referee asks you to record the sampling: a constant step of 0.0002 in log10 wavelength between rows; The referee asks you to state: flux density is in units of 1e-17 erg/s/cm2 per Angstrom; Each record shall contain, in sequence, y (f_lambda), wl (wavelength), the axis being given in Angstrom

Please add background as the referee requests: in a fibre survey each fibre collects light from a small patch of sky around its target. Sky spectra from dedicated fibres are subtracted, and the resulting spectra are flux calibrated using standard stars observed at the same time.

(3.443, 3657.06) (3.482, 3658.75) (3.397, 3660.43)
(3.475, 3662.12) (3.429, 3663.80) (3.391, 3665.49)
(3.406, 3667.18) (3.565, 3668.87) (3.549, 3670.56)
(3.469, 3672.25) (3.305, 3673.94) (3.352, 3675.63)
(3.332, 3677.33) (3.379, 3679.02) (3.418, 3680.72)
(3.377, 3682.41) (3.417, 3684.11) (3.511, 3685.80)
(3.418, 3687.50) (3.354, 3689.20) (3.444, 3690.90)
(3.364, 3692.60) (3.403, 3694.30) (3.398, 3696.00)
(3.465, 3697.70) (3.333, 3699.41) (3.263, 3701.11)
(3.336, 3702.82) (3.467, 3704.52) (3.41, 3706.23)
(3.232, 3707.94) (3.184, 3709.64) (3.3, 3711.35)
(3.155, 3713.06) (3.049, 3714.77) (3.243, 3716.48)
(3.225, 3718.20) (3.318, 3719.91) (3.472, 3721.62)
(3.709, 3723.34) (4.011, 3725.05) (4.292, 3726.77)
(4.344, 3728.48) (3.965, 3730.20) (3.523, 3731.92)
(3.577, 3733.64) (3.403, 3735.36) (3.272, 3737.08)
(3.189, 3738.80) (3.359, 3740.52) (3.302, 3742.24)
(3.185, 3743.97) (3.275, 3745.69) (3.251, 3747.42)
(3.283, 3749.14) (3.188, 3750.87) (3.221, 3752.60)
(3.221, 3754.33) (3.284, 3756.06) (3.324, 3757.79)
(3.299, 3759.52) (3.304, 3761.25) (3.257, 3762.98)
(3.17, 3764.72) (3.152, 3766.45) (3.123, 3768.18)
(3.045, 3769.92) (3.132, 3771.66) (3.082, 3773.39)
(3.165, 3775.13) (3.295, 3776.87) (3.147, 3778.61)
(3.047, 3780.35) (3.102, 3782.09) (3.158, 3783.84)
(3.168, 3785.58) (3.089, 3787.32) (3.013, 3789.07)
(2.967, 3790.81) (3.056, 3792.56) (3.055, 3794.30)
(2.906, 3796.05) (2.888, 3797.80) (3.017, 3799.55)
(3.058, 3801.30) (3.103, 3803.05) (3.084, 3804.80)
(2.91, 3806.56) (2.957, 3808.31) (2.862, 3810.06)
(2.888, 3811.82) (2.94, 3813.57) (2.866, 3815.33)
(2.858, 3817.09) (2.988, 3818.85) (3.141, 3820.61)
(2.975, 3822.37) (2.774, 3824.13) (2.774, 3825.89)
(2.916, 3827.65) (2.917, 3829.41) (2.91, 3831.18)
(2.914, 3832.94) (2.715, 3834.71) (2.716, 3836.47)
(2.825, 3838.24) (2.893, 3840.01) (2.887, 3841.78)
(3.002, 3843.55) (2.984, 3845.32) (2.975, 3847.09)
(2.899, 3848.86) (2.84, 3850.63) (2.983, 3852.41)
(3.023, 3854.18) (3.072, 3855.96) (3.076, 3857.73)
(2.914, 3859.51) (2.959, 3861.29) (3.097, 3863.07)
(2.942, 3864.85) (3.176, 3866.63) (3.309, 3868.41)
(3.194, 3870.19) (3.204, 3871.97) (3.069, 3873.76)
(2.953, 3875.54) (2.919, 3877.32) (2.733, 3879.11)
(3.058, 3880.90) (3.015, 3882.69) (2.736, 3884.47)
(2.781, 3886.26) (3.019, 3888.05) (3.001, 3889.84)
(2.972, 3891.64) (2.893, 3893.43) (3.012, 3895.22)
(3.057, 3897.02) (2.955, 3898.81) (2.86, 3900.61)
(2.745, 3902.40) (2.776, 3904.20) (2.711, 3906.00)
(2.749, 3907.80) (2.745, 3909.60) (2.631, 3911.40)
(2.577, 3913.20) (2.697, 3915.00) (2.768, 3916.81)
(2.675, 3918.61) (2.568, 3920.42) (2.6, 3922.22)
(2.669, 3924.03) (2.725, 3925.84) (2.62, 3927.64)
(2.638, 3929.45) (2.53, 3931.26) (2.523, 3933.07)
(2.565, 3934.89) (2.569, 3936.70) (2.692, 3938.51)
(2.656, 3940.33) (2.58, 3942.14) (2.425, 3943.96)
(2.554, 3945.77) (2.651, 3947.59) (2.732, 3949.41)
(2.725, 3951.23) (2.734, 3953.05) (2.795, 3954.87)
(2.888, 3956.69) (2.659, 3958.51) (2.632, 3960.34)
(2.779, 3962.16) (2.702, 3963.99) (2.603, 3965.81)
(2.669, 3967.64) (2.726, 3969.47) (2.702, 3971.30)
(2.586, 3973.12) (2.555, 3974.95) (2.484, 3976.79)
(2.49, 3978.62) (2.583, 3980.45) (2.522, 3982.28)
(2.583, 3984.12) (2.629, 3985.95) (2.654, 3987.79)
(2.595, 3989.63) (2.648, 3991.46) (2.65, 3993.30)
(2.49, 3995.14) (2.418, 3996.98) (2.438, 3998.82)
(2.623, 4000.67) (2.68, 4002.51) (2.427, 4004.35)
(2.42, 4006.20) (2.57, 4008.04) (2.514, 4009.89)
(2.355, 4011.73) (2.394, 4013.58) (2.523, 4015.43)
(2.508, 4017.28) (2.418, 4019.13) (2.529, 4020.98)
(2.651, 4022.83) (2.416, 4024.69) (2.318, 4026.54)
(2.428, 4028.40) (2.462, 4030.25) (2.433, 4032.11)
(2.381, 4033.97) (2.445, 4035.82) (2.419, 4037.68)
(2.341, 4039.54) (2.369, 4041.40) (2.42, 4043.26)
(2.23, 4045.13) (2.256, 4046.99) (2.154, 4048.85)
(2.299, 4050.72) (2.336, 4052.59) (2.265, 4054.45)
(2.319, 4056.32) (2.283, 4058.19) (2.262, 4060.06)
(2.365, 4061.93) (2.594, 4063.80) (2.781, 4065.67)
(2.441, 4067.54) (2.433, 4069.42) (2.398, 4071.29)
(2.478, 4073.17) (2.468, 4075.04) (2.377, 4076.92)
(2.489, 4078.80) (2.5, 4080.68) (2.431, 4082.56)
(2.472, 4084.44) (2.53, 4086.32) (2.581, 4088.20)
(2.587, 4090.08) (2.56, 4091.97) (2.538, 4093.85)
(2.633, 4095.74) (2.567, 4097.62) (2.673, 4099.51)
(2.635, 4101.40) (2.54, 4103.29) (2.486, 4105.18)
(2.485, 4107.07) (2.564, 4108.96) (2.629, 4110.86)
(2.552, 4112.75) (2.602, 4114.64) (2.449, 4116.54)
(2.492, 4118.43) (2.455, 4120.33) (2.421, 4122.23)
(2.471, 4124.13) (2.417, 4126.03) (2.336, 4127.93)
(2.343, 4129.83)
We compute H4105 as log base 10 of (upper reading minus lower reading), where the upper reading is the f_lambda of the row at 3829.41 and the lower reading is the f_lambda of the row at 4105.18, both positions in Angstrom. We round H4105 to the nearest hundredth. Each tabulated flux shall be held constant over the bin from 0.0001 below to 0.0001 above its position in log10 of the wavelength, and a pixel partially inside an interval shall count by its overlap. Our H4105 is -0.37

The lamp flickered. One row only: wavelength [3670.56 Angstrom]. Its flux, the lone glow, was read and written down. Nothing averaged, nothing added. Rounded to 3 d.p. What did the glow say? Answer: 3.549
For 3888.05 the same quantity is 3.019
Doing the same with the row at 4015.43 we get 2.523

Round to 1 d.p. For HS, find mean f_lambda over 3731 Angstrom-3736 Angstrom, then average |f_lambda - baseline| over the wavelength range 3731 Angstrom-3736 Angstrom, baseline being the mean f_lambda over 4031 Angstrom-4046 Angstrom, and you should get 1.1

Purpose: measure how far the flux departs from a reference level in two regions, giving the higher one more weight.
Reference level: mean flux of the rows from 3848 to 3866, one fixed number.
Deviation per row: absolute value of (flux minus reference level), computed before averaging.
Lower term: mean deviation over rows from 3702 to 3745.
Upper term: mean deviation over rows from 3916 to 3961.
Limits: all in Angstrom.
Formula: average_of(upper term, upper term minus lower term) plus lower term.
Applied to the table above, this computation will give 0.57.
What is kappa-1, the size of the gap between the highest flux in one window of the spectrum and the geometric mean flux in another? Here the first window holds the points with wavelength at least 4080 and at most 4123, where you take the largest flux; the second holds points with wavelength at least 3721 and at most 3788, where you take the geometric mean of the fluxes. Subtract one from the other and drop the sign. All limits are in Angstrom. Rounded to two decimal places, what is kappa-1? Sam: 0.66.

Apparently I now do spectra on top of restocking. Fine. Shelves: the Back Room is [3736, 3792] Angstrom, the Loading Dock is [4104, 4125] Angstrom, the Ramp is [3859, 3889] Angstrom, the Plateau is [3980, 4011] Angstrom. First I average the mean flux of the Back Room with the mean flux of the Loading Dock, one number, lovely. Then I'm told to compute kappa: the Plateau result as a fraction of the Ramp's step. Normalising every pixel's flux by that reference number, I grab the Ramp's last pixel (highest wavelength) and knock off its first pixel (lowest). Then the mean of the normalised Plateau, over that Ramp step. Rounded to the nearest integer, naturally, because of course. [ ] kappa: 24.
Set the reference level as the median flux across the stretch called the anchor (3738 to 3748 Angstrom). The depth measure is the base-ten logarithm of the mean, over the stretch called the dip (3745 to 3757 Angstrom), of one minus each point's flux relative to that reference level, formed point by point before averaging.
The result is -2.3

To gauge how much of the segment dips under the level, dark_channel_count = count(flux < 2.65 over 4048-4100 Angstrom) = 26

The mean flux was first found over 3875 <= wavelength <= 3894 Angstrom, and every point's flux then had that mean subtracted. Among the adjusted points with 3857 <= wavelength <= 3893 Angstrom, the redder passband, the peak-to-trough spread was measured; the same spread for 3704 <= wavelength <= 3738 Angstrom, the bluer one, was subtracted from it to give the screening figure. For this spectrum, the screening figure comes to -0.7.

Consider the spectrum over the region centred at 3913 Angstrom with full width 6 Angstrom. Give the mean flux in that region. 2.6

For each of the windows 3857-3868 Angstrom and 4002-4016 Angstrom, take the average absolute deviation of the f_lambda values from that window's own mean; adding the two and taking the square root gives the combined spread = 0.419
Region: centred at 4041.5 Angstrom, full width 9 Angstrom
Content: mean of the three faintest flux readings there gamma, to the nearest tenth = 2.3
